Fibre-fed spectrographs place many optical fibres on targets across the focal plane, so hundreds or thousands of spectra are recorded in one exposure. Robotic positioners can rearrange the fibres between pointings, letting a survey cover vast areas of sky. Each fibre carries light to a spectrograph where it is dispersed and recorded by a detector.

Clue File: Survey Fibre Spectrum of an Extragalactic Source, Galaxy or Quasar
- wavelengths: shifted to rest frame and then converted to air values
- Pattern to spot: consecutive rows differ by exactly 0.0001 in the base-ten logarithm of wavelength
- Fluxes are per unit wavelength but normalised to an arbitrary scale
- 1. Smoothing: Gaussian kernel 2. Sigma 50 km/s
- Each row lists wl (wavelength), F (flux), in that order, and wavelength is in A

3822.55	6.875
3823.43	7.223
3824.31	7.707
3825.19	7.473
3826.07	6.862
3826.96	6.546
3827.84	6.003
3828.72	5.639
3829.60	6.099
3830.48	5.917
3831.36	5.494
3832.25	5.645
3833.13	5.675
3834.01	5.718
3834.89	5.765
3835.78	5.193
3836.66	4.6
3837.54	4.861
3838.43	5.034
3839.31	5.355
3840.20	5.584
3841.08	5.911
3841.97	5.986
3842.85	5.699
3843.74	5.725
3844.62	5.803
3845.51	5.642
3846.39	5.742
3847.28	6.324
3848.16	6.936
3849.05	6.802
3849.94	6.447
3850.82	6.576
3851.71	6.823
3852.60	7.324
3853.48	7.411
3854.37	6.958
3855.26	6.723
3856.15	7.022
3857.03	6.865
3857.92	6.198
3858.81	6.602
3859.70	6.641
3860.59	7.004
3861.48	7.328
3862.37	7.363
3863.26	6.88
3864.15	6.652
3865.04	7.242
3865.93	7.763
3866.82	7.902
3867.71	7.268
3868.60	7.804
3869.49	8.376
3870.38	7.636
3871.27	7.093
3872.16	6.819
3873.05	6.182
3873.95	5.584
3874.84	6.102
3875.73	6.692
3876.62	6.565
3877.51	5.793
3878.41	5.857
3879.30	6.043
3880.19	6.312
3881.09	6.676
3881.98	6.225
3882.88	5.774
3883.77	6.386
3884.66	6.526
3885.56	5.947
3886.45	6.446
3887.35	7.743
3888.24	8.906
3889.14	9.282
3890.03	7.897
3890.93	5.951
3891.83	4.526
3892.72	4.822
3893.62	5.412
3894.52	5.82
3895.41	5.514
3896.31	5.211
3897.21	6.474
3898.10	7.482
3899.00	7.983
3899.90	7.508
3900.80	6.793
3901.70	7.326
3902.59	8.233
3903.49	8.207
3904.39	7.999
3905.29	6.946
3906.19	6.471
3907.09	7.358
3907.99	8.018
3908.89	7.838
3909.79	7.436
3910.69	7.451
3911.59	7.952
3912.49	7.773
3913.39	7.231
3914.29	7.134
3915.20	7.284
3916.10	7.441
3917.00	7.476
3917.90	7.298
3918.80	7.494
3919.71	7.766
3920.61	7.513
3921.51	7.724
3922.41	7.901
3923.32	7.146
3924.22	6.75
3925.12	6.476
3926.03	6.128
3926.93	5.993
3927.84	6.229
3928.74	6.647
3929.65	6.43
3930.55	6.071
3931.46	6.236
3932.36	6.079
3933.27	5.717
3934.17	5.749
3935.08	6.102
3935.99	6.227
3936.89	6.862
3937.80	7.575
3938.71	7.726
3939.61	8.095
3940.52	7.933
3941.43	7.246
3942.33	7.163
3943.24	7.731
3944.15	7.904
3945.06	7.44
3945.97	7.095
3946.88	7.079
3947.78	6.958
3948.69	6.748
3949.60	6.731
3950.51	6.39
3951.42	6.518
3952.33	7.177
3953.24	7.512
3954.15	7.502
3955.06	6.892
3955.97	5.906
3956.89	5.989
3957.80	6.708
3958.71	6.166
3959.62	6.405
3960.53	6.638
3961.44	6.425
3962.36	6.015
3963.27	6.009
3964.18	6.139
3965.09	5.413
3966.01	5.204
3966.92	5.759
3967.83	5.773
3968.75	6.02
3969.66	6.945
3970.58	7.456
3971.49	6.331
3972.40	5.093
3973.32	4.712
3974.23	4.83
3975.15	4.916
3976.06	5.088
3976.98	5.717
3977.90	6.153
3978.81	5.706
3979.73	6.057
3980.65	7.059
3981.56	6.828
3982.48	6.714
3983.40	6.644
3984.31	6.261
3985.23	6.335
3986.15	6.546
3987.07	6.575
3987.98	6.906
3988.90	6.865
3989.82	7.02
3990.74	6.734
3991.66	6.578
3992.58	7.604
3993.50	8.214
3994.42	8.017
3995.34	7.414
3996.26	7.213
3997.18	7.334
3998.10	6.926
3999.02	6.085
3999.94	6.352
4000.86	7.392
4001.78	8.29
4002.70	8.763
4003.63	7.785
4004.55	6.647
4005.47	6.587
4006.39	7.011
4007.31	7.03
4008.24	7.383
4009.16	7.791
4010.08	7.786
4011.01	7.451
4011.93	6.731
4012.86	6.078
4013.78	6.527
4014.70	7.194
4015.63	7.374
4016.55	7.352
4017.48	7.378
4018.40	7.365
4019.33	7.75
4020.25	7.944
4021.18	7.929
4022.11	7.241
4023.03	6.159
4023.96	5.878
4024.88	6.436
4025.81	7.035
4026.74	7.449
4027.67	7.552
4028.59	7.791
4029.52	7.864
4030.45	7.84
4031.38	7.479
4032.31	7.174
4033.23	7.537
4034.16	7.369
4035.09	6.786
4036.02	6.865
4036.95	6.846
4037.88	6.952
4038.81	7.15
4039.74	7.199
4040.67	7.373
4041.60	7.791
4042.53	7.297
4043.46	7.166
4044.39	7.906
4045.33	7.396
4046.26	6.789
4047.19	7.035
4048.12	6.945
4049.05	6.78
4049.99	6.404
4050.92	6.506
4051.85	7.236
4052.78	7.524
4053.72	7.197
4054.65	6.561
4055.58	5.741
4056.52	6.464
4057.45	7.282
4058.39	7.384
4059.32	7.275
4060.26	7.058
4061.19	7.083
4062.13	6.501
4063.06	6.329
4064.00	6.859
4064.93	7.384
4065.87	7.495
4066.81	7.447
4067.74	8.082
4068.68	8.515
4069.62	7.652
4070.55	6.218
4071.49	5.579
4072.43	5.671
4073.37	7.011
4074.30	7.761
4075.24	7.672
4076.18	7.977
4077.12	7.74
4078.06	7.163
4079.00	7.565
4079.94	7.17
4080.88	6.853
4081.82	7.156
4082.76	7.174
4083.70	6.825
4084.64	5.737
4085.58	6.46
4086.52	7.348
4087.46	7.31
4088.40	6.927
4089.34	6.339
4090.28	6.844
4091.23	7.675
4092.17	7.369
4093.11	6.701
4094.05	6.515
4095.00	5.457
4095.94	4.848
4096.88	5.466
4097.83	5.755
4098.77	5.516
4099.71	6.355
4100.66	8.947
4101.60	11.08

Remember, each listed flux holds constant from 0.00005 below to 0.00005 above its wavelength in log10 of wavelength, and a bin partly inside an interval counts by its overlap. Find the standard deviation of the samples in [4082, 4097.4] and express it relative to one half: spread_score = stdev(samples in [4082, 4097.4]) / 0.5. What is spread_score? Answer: 1.6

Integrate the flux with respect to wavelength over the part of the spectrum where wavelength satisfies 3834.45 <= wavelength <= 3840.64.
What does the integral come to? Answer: 32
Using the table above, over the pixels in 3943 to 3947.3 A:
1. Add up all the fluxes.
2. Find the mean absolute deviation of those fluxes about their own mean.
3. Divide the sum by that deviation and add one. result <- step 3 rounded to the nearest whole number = 128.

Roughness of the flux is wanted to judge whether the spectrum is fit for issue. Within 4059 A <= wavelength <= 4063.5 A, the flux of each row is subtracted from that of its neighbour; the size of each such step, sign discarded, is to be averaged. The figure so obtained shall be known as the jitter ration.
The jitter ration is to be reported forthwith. 0.25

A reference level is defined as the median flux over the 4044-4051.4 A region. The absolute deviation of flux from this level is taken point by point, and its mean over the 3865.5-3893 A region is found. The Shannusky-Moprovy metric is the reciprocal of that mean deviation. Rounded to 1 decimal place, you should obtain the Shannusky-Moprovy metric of 1.1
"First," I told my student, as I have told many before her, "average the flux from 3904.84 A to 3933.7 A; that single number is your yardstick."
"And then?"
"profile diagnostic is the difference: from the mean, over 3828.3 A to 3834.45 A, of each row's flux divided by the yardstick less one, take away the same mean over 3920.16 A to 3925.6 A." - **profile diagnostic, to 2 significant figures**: -0.21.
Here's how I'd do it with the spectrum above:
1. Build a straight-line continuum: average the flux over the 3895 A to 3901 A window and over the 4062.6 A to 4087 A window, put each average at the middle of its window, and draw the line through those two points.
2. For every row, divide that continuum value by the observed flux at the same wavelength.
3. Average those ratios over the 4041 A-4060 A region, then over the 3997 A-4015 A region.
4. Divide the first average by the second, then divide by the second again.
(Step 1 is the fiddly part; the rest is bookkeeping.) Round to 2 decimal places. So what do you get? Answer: 1.05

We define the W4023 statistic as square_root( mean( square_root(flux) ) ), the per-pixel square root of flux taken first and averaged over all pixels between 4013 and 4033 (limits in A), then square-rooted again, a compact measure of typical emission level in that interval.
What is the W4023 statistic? 1.64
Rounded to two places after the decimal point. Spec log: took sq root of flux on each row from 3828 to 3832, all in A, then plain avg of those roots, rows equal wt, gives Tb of 2.41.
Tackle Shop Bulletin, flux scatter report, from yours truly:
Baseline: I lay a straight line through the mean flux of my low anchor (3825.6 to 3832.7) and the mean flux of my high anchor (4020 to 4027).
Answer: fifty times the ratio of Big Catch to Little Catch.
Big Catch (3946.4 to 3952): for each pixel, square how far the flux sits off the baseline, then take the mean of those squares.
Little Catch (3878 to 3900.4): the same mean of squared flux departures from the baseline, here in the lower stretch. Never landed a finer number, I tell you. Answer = 3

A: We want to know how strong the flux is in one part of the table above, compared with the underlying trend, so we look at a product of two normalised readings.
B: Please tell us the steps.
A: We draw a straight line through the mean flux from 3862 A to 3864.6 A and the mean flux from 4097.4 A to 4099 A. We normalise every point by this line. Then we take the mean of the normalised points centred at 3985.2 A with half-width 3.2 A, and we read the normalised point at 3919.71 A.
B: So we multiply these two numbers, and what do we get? 1.22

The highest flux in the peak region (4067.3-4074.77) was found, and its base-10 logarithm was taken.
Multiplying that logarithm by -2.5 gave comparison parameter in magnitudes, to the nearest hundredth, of -2.33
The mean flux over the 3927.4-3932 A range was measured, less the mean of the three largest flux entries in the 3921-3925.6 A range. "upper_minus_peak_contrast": -1.3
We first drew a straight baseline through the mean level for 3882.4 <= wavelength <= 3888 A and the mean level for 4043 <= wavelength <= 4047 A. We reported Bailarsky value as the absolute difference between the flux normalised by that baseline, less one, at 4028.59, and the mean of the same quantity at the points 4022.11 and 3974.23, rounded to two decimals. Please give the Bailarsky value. 0.23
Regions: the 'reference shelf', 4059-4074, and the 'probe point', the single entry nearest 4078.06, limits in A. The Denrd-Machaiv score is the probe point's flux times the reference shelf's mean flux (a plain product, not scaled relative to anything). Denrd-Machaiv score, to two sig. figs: 50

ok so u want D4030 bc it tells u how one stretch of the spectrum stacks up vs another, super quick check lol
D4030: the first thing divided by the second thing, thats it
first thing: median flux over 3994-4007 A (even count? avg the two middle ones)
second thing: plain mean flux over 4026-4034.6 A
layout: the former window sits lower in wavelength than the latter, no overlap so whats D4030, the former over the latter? 0.96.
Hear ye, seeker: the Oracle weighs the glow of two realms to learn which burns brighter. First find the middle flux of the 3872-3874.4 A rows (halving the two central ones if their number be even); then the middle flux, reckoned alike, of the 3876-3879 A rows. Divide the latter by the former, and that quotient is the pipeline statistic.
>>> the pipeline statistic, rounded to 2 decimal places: 0.95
